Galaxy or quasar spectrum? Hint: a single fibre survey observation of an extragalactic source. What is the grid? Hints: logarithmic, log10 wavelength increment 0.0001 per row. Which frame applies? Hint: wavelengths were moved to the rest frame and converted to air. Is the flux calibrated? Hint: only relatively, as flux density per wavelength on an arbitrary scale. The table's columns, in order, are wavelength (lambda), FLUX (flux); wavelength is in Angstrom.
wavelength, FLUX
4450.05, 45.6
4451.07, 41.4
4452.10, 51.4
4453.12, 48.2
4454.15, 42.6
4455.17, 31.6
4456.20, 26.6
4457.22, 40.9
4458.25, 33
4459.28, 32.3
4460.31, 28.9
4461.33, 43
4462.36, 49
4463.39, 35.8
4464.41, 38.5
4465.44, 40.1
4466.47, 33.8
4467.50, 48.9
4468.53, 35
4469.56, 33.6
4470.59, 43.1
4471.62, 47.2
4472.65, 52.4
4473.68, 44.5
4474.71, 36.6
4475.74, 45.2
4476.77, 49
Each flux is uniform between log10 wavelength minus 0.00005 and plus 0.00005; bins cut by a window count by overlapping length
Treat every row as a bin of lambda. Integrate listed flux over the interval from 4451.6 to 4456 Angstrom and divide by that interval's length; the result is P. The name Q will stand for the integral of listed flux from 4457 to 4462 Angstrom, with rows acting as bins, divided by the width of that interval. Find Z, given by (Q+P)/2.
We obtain 39.0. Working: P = 42.3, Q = 36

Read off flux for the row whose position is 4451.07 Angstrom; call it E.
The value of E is 41.4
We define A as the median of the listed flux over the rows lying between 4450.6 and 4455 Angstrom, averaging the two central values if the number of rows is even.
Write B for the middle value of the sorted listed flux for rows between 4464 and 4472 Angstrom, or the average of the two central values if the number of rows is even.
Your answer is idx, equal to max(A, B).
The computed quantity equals 45.4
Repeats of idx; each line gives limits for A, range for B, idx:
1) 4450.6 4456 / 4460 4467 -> 42.6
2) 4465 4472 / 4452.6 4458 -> 40.9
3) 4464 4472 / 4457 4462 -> 39.3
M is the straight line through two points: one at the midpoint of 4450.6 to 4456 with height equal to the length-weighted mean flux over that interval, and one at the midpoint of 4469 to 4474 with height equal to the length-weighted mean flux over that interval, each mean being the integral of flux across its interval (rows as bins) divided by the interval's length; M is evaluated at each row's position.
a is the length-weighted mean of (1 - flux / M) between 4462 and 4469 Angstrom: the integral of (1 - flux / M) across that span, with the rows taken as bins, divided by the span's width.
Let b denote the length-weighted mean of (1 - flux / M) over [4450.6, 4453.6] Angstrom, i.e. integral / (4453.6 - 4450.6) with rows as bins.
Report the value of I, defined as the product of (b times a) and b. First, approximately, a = 0.078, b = -0.12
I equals 0.0012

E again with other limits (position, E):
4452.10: 51.4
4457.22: 40.9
